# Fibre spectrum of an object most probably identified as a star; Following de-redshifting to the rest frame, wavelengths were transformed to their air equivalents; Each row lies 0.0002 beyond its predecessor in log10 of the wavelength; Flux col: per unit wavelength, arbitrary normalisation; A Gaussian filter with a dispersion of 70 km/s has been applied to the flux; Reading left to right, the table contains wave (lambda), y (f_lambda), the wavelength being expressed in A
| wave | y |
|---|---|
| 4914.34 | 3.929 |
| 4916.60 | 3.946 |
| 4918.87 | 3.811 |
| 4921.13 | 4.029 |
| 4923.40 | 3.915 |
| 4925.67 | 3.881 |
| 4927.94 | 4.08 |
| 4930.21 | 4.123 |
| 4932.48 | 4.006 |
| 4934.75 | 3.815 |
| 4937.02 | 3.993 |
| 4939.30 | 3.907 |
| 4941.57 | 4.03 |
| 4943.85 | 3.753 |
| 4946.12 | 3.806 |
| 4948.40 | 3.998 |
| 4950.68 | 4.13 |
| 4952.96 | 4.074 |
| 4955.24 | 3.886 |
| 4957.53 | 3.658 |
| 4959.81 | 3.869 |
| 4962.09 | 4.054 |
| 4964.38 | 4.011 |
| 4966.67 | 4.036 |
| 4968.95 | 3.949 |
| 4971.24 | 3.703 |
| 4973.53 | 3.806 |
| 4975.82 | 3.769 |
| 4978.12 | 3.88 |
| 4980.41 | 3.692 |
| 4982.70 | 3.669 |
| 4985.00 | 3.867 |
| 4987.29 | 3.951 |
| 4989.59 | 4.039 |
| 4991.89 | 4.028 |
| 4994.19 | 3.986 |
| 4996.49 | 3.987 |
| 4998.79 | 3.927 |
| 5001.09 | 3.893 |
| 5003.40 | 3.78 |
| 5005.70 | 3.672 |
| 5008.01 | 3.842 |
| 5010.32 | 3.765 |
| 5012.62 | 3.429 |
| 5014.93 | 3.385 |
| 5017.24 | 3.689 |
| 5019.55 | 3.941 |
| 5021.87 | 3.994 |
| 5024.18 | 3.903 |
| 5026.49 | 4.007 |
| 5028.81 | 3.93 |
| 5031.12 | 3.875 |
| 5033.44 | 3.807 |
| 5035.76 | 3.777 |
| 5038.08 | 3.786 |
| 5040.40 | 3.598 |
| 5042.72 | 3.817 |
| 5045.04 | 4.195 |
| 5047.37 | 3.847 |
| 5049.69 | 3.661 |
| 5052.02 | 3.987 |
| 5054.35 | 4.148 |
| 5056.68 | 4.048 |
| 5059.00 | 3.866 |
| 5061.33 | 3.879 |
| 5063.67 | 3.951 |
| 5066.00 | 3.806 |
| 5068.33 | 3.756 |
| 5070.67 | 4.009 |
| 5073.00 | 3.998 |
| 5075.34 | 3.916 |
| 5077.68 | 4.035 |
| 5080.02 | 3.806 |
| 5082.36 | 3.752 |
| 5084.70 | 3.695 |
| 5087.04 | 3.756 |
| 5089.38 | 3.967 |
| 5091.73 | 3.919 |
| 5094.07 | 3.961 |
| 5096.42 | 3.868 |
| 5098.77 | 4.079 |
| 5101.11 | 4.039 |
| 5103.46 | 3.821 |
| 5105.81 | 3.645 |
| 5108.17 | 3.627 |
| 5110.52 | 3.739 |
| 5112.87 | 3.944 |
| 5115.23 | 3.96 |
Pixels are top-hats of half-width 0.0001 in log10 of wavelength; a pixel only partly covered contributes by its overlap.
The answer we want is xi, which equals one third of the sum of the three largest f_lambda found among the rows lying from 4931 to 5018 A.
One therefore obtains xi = 4.09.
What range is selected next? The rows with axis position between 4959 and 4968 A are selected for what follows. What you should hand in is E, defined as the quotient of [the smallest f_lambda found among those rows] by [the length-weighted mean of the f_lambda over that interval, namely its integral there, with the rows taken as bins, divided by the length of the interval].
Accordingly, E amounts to 0.968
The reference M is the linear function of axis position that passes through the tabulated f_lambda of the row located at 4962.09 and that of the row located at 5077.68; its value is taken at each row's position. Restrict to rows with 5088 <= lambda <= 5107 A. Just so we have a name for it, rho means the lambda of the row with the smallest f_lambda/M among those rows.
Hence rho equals 5105.81 A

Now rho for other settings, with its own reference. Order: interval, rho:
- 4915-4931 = 4918.87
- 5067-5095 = 5084.70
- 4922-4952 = 4943.85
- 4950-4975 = 4957.53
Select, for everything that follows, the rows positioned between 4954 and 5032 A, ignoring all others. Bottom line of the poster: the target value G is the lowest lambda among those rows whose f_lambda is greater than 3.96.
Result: 4962.09 A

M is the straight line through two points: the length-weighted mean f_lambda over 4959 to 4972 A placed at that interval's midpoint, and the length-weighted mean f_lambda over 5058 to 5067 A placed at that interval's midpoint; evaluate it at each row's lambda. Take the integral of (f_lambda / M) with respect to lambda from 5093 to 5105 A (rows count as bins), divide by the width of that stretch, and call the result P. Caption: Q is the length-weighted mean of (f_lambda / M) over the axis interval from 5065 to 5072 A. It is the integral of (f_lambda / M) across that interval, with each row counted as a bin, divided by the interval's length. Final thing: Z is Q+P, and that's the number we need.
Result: 2.024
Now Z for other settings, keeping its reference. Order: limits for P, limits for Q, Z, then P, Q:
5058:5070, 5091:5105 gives 2.020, 1.00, 1.02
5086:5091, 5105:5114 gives 1.978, 1.00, 0.97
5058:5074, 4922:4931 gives 2.010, 1.01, 1.00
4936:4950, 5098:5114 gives 1.988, 0.99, 1.00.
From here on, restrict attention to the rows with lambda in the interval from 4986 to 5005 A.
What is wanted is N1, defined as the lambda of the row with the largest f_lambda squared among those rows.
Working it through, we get 4989.59 A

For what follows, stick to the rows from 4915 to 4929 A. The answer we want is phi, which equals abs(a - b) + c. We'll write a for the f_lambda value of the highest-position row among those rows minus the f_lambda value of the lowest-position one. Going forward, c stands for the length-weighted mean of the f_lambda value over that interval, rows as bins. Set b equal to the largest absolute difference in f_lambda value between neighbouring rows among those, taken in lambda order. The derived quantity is 4.03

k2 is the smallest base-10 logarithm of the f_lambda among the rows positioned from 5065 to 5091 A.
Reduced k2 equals 0.568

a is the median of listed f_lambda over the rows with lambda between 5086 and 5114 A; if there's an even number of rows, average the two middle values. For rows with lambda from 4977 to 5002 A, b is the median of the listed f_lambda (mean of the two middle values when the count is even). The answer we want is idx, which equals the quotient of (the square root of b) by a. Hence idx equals 0.509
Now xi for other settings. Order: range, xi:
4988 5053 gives 4.09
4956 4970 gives 4.03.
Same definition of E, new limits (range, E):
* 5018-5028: 0.989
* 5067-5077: 0.957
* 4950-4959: 0.932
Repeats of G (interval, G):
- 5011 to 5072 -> 5021.87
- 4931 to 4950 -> 4932.48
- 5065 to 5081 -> 5070.67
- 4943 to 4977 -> 4948.40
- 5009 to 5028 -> 5021.87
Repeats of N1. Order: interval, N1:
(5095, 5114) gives 5098.77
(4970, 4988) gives 4987.29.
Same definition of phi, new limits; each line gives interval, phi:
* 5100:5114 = 4.11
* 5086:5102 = 4.01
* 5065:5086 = 4.23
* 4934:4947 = 4.18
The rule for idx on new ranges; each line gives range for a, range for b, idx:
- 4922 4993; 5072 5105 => 0.506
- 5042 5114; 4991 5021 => 0.505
